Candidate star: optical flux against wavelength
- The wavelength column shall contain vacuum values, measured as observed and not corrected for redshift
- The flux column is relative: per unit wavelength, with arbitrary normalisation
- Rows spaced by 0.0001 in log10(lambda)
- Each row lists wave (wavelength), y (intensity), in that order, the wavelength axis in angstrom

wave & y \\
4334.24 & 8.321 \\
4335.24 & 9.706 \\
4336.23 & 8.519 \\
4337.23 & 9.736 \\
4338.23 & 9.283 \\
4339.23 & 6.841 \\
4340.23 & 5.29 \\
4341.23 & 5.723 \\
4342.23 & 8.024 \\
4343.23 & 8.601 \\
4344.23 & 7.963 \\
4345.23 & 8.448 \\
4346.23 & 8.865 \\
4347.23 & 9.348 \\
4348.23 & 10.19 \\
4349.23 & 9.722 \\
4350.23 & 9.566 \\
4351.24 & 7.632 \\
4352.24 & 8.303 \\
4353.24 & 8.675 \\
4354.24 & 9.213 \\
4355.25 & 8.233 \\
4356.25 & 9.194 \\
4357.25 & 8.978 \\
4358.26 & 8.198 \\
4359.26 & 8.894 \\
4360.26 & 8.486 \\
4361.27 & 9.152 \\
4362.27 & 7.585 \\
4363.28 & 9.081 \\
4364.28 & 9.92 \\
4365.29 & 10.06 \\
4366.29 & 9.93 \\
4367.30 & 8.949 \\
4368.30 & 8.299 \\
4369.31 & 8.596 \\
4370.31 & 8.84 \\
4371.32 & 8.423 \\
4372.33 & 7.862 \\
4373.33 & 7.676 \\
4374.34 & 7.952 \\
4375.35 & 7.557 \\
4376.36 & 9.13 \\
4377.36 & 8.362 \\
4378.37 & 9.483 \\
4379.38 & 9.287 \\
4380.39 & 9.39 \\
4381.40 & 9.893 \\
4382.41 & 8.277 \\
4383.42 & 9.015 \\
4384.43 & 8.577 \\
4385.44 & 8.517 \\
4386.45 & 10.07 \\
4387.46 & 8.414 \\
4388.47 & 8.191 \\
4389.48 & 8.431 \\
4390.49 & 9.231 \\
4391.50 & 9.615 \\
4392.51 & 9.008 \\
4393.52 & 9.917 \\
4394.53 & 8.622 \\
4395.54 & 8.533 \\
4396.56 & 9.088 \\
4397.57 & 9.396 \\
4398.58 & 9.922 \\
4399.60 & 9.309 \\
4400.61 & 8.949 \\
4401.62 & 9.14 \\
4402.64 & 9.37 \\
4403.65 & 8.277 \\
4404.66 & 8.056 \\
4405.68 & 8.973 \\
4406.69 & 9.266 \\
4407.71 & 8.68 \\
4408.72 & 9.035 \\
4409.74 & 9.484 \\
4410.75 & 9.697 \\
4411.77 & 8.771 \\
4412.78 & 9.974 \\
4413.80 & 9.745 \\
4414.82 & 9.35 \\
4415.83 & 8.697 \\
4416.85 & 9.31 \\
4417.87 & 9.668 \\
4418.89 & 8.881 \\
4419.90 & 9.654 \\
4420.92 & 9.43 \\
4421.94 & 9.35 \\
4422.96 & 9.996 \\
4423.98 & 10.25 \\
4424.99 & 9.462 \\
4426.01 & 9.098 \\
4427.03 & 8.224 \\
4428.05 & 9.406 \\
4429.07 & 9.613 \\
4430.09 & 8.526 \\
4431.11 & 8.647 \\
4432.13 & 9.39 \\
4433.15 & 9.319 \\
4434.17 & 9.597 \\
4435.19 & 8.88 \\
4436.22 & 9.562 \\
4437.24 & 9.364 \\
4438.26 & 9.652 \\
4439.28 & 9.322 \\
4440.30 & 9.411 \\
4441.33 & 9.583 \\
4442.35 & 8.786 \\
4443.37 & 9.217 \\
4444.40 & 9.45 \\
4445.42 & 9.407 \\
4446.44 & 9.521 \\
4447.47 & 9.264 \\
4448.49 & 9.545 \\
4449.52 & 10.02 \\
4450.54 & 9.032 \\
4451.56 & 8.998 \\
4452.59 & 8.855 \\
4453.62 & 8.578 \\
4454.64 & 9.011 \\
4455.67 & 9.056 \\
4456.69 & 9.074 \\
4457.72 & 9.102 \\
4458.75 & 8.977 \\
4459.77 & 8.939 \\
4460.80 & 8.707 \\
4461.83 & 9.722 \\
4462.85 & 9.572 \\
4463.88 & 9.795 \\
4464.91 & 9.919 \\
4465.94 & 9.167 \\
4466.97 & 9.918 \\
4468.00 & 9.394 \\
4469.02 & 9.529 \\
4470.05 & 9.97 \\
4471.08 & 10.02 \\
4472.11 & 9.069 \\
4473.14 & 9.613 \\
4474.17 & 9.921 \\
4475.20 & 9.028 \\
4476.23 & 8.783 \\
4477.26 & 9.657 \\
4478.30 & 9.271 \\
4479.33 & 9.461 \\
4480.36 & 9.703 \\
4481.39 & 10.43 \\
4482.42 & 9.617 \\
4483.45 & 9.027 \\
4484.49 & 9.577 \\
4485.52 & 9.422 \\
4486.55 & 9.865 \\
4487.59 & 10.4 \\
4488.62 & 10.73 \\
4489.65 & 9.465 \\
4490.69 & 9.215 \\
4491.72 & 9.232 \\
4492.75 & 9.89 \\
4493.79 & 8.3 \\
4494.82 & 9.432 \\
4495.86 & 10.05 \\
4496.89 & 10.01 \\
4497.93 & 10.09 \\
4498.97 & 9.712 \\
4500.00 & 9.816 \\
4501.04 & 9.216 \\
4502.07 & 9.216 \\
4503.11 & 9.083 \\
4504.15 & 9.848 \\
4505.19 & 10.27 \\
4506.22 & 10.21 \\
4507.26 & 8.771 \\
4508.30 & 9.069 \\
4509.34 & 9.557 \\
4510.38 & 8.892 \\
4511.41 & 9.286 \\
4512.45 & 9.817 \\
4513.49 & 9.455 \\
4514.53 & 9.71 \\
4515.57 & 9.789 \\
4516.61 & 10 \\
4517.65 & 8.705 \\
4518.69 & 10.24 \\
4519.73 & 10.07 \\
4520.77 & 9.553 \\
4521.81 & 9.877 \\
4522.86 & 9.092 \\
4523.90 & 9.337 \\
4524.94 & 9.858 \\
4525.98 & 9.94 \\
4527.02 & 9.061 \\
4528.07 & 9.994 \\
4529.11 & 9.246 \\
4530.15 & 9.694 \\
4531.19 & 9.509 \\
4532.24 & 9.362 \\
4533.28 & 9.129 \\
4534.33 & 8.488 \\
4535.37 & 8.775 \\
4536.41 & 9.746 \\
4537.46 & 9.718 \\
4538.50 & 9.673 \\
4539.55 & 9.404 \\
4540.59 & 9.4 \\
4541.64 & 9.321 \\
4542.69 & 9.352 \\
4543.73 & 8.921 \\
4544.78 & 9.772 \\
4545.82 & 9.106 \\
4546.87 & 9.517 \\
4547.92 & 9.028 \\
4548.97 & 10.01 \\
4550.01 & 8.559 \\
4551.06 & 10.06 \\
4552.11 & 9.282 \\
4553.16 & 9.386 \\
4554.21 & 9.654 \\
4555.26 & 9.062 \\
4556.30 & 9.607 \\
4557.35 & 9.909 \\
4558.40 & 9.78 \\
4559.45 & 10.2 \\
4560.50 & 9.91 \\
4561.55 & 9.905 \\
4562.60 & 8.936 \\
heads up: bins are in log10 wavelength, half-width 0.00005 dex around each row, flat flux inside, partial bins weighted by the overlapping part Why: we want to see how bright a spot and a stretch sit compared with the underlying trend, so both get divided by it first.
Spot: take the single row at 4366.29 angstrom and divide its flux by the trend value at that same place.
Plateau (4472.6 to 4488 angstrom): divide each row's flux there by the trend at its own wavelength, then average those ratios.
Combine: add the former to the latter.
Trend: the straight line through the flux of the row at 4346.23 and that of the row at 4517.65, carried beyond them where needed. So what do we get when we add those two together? 2.22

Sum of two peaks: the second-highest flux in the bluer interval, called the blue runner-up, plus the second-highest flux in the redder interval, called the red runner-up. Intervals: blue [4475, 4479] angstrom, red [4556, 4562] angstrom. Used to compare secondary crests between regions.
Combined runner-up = 19.2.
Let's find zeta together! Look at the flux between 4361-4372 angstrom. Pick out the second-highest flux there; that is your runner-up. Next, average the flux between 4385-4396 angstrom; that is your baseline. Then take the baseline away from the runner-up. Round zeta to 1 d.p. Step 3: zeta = 1.0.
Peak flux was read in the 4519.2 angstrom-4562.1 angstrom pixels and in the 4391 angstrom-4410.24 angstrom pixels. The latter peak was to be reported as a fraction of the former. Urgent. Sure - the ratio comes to 0.97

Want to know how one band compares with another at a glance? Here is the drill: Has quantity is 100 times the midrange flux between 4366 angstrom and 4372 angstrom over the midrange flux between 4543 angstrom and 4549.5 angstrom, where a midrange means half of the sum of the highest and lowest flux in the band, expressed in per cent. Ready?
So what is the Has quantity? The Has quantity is 96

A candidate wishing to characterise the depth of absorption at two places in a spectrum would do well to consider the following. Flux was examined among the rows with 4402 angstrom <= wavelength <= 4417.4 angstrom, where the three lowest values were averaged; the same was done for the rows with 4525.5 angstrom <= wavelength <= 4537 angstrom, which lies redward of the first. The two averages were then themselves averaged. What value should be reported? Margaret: 8.56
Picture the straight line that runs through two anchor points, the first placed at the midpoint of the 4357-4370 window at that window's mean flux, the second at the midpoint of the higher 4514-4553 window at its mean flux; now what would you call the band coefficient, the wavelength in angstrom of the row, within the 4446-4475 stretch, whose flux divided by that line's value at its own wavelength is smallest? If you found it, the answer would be 4453.62 angstrom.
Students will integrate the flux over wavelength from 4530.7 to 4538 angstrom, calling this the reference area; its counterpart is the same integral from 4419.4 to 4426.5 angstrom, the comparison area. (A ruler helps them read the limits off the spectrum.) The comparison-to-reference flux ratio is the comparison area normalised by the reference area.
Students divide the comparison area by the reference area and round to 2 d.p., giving 1.01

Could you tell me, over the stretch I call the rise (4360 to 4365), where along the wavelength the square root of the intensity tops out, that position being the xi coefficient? 4364.28 angstrom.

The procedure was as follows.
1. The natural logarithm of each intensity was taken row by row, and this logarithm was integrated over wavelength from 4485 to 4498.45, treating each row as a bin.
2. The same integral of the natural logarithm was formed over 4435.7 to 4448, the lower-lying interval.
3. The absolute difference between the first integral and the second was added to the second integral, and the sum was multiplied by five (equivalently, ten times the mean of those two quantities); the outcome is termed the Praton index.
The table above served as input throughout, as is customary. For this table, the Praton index 153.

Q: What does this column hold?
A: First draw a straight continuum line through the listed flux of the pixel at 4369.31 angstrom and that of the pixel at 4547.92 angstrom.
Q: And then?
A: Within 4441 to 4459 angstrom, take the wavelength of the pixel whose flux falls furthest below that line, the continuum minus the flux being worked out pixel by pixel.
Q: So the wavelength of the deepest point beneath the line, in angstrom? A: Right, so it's 4453.62 angstrom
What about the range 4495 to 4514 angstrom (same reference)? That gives 4507.26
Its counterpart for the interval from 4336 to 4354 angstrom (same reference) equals 4340.23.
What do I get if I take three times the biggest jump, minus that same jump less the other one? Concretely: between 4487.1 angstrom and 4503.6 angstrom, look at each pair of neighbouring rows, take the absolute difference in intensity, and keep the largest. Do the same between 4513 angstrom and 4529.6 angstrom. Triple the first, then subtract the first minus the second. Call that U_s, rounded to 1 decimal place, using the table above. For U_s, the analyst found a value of 4.7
